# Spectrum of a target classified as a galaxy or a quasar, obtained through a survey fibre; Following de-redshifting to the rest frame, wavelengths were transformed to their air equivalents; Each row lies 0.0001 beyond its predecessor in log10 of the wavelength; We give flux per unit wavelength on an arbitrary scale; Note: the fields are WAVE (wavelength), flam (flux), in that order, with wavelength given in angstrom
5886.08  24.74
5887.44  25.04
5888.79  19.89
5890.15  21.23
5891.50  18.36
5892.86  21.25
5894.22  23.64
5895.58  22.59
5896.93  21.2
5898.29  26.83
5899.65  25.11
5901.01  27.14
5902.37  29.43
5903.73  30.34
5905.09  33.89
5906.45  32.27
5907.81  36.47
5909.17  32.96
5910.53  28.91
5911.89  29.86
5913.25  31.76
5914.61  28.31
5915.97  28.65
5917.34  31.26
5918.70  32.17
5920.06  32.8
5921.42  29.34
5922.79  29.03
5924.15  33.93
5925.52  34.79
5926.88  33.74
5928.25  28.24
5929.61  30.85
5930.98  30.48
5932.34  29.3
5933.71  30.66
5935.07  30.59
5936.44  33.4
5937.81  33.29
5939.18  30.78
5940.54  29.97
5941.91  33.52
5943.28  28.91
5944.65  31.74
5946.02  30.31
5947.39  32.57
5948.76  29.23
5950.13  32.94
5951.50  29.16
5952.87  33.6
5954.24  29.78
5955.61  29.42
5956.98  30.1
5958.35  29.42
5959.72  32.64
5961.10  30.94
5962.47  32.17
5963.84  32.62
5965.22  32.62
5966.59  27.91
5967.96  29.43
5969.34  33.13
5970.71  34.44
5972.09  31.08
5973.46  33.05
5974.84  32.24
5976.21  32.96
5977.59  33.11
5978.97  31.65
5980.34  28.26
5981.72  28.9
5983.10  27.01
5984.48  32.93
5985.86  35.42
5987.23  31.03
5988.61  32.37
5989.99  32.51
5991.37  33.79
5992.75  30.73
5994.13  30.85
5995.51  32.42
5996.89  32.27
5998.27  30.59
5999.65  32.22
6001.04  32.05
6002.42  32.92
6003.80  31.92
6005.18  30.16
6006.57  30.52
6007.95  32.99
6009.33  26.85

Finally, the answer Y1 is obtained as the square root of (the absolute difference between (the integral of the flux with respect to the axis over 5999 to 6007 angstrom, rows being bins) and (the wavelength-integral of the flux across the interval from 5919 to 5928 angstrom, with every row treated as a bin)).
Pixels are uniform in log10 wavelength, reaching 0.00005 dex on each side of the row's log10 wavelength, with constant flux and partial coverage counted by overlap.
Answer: 6.0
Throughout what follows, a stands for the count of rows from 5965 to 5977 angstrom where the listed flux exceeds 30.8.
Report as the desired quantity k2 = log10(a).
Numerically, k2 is 0.85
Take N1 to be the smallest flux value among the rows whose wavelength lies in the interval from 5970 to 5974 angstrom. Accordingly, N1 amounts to 31.08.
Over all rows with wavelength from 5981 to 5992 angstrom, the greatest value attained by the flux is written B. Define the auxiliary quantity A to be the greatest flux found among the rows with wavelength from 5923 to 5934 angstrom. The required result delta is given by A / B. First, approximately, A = 34.79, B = 35.42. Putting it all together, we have 0.98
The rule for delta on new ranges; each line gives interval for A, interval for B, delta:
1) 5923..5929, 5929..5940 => 1.04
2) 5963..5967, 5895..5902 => 1.20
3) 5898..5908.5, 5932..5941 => 1.09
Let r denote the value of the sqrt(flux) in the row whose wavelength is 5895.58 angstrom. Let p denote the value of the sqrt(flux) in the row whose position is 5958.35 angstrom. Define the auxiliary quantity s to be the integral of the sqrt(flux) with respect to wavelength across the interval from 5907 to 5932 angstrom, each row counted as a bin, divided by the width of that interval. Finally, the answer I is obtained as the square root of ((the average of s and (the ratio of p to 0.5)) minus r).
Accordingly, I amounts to 1.862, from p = 5.42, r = 4.75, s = 5.59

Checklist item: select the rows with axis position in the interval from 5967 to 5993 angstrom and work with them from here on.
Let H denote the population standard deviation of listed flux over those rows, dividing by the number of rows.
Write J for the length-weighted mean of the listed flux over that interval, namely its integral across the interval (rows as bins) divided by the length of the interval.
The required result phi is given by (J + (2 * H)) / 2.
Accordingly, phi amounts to 18.0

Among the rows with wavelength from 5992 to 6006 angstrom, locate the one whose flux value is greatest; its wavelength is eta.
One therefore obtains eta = 6002.42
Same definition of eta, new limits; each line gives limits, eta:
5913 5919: 5918.70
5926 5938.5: 5926.88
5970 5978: 5970.71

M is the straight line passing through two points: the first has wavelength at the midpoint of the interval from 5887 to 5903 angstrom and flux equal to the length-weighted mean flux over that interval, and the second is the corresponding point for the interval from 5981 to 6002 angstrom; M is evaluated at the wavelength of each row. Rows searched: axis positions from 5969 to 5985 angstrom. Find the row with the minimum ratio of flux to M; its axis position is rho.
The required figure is 5983.10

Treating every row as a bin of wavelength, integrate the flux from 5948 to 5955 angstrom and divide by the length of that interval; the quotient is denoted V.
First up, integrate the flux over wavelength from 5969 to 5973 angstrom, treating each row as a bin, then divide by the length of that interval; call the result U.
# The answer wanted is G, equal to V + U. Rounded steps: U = 32.9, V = 31.0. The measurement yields 64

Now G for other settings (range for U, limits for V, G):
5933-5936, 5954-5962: 61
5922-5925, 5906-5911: 64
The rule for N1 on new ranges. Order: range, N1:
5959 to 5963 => 30.94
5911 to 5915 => 28.31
